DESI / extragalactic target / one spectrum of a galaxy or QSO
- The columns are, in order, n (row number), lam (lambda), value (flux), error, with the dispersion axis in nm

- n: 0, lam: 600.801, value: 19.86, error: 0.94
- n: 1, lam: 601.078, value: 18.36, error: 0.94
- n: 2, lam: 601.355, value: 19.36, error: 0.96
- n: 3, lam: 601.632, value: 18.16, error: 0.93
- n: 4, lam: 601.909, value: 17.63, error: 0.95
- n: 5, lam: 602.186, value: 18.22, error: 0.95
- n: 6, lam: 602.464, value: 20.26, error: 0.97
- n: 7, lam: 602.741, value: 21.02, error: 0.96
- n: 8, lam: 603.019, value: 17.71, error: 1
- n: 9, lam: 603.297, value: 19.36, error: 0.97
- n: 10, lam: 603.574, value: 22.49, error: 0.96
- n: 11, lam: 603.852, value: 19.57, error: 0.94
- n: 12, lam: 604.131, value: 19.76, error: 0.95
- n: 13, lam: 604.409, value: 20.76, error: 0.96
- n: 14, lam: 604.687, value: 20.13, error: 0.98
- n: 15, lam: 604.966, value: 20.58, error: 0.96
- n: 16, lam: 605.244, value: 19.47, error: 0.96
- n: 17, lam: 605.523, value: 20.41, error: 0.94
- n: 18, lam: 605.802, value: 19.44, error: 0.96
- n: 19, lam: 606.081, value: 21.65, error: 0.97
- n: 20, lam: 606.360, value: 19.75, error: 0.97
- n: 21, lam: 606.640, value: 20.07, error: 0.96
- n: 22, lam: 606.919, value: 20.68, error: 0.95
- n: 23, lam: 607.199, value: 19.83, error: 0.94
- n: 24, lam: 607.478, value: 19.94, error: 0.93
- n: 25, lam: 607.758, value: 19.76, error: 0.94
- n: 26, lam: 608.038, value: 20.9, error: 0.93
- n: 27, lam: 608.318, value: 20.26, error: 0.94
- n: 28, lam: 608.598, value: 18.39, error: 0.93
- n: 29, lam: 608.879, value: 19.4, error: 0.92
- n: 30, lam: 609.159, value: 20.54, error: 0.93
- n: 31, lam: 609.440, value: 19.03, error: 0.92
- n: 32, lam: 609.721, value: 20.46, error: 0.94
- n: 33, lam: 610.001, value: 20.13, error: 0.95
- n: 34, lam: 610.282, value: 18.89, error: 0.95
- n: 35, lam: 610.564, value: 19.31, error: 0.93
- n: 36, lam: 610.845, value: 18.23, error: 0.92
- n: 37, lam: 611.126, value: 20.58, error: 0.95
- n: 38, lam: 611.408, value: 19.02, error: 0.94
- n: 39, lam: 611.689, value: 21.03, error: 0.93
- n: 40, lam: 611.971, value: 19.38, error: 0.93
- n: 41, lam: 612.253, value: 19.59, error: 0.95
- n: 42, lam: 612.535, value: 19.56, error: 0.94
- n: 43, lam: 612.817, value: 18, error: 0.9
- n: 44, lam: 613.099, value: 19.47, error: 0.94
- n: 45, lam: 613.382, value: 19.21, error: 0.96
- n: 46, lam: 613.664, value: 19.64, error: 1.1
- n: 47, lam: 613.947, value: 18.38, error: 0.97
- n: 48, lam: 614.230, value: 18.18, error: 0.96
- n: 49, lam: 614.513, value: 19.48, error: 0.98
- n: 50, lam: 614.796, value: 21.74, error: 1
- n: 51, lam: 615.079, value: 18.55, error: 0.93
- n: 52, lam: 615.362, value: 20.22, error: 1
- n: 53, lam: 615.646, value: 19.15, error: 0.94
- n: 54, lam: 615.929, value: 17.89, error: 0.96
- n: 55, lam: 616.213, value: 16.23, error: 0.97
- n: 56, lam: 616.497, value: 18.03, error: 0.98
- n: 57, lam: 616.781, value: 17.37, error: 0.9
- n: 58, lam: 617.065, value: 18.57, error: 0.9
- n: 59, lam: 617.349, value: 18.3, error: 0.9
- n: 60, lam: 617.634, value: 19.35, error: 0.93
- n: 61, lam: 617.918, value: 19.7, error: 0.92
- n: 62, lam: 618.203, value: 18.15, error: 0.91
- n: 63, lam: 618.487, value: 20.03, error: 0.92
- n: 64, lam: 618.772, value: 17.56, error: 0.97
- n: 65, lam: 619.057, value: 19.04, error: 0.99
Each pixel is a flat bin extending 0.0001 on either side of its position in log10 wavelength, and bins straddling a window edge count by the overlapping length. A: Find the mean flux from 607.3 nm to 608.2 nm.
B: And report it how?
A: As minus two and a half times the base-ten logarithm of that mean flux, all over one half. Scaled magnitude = -6.53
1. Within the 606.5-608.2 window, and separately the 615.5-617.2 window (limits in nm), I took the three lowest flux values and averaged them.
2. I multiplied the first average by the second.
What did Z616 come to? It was 341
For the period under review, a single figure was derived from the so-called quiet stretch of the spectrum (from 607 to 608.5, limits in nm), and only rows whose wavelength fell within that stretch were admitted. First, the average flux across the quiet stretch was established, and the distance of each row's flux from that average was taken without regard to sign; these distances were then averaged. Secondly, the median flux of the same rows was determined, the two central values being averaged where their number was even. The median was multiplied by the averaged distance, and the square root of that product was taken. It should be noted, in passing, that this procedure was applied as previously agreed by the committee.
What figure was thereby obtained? 2.66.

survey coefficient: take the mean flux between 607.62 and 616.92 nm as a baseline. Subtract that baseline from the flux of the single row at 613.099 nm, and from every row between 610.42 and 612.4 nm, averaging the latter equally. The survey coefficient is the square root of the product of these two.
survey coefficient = 0.25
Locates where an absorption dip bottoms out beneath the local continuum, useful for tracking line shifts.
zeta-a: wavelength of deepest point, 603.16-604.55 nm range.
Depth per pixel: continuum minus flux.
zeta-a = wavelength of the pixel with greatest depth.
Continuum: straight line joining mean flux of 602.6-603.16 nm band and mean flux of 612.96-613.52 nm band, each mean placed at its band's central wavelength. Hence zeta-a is 603.297 nm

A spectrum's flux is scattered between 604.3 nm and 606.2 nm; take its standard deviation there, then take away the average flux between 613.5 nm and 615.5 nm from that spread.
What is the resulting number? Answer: -18.7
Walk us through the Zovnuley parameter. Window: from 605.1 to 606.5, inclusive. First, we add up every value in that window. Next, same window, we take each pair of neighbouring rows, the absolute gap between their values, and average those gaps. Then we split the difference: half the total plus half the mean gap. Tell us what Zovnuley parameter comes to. 51.1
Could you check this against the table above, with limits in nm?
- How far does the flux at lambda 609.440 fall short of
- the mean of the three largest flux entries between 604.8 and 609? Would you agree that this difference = 2.05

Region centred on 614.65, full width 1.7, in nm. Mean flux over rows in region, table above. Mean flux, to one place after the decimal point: 19.4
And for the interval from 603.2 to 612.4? 20.0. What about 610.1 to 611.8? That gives 19.5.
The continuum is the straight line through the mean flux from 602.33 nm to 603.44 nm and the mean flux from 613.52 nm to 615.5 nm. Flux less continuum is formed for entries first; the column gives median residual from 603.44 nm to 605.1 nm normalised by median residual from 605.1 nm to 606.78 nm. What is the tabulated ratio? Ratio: 2.2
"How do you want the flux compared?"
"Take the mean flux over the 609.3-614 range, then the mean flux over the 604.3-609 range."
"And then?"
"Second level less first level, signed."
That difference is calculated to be 0.7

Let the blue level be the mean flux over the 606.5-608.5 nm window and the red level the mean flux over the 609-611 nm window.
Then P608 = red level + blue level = 39.7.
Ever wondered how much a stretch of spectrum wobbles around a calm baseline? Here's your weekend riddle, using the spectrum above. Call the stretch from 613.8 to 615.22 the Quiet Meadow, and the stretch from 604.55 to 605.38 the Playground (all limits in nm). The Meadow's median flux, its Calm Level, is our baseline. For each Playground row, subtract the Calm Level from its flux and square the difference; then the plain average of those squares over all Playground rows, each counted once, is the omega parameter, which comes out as 2.5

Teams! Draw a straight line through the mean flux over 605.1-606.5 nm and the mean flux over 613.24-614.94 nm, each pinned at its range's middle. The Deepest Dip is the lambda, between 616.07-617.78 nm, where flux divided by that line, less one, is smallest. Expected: 616.213 nm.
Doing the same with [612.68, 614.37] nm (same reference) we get 612.817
